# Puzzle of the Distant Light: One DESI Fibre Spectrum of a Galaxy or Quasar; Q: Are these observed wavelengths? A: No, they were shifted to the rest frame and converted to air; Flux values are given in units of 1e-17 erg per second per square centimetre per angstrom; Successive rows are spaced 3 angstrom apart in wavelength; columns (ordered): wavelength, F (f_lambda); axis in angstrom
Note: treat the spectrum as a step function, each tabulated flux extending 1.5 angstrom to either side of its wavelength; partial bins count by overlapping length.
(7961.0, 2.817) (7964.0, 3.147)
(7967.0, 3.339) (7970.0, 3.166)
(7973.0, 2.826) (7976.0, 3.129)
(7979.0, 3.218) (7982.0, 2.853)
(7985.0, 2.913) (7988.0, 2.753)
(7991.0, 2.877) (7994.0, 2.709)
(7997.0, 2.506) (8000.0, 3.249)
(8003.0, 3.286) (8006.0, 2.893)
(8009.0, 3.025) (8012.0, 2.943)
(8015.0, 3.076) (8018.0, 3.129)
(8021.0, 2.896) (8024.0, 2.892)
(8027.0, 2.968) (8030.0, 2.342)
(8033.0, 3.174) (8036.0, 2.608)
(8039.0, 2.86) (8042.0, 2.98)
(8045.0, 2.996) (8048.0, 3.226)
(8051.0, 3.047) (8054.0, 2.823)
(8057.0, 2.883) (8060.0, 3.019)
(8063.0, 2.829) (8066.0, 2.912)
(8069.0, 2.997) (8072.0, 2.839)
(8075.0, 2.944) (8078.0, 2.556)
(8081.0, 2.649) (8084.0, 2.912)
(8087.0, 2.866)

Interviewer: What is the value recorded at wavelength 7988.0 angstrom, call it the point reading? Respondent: 2.753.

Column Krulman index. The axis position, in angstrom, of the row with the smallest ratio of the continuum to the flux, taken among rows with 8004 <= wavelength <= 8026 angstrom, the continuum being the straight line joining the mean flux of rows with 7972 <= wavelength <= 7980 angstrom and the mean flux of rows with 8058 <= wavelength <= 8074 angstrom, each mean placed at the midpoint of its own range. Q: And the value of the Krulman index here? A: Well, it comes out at 8018.0 angstrom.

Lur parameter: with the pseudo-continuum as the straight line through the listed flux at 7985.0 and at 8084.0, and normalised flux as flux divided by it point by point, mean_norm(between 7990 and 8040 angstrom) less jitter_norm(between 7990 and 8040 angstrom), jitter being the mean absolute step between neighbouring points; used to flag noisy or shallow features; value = 0.90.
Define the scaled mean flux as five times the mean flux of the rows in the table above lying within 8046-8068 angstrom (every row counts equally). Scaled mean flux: 14.8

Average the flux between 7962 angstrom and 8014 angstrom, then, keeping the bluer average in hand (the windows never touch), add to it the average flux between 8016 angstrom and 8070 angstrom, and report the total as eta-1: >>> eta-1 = 5.91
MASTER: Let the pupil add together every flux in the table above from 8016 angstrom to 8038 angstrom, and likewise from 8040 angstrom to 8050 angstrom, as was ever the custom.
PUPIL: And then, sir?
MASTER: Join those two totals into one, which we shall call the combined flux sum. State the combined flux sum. 29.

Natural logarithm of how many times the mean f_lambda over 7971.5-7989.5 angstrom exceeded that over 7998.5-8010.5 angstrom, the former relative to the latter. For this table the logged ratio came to -0.05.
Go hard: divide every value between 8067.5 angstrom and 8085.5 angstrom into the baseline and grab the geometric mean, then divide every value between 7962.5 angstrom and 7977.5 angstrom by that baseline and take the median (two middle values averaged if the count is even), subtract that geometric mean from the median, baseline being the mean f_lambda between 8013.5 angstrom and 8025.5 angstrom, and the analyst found -0.02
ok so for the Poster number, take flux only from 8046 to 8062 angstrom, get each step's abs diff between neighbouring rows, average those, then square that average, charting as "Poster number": 0.022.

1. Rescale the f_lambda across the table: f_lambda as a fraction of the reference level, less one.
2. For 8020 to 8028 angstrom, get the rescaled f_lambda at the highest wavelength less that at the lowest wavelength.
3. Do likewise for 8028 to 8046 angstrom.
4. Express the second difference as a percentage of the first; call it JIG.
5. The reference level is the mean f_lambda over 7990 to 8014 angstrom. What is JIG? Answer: 908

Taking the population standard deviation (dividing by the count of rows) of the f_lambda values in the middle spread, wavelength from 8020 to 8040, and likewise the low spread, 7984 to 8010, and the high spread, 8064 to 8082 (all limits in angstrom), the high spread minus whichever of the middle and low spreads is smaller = -0.08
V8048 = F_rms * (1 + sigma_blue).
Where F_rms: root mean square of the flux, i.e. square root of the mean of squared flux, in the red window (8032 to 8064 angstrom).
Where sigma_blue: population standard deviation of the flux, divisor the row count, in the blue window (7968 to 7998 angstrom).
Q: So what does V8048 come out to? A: 3.58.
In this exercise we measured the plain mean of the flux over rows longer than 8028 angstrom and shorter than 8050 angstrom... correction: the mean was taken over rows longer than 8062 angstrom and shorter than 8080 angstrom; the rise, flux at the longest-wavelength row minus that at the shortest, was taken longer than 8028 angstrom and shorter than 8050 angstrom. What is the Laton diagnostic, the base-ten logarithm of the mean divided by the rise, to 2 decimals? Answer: 0.51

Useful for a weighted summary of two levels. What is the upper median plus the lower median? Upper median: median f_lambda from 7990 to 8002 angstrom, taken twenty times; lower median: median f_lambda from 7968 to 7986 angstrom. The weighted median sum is 58.9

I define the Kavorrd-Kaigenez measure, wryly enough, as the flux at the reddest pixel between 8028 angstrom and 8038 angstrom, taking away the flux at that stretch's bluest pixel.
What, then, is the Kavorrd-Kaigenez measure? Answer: 0.3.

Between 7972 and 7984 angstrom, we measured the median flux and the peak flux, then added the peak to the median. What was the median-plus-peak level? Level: 6.2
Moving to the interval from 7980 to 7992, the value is 5.8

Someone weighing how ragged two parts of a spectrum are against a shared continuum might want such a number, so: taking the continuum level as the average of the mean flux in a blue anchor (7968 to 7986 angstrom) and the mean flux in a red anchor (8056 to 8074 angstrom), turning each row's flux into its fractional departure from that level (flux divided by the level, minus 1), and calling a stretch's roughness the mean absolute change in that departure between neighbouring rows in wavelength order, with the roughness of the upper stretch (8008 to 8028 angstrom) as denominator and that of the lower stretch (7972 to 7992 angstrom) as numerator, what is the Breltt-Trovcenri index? 1.9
